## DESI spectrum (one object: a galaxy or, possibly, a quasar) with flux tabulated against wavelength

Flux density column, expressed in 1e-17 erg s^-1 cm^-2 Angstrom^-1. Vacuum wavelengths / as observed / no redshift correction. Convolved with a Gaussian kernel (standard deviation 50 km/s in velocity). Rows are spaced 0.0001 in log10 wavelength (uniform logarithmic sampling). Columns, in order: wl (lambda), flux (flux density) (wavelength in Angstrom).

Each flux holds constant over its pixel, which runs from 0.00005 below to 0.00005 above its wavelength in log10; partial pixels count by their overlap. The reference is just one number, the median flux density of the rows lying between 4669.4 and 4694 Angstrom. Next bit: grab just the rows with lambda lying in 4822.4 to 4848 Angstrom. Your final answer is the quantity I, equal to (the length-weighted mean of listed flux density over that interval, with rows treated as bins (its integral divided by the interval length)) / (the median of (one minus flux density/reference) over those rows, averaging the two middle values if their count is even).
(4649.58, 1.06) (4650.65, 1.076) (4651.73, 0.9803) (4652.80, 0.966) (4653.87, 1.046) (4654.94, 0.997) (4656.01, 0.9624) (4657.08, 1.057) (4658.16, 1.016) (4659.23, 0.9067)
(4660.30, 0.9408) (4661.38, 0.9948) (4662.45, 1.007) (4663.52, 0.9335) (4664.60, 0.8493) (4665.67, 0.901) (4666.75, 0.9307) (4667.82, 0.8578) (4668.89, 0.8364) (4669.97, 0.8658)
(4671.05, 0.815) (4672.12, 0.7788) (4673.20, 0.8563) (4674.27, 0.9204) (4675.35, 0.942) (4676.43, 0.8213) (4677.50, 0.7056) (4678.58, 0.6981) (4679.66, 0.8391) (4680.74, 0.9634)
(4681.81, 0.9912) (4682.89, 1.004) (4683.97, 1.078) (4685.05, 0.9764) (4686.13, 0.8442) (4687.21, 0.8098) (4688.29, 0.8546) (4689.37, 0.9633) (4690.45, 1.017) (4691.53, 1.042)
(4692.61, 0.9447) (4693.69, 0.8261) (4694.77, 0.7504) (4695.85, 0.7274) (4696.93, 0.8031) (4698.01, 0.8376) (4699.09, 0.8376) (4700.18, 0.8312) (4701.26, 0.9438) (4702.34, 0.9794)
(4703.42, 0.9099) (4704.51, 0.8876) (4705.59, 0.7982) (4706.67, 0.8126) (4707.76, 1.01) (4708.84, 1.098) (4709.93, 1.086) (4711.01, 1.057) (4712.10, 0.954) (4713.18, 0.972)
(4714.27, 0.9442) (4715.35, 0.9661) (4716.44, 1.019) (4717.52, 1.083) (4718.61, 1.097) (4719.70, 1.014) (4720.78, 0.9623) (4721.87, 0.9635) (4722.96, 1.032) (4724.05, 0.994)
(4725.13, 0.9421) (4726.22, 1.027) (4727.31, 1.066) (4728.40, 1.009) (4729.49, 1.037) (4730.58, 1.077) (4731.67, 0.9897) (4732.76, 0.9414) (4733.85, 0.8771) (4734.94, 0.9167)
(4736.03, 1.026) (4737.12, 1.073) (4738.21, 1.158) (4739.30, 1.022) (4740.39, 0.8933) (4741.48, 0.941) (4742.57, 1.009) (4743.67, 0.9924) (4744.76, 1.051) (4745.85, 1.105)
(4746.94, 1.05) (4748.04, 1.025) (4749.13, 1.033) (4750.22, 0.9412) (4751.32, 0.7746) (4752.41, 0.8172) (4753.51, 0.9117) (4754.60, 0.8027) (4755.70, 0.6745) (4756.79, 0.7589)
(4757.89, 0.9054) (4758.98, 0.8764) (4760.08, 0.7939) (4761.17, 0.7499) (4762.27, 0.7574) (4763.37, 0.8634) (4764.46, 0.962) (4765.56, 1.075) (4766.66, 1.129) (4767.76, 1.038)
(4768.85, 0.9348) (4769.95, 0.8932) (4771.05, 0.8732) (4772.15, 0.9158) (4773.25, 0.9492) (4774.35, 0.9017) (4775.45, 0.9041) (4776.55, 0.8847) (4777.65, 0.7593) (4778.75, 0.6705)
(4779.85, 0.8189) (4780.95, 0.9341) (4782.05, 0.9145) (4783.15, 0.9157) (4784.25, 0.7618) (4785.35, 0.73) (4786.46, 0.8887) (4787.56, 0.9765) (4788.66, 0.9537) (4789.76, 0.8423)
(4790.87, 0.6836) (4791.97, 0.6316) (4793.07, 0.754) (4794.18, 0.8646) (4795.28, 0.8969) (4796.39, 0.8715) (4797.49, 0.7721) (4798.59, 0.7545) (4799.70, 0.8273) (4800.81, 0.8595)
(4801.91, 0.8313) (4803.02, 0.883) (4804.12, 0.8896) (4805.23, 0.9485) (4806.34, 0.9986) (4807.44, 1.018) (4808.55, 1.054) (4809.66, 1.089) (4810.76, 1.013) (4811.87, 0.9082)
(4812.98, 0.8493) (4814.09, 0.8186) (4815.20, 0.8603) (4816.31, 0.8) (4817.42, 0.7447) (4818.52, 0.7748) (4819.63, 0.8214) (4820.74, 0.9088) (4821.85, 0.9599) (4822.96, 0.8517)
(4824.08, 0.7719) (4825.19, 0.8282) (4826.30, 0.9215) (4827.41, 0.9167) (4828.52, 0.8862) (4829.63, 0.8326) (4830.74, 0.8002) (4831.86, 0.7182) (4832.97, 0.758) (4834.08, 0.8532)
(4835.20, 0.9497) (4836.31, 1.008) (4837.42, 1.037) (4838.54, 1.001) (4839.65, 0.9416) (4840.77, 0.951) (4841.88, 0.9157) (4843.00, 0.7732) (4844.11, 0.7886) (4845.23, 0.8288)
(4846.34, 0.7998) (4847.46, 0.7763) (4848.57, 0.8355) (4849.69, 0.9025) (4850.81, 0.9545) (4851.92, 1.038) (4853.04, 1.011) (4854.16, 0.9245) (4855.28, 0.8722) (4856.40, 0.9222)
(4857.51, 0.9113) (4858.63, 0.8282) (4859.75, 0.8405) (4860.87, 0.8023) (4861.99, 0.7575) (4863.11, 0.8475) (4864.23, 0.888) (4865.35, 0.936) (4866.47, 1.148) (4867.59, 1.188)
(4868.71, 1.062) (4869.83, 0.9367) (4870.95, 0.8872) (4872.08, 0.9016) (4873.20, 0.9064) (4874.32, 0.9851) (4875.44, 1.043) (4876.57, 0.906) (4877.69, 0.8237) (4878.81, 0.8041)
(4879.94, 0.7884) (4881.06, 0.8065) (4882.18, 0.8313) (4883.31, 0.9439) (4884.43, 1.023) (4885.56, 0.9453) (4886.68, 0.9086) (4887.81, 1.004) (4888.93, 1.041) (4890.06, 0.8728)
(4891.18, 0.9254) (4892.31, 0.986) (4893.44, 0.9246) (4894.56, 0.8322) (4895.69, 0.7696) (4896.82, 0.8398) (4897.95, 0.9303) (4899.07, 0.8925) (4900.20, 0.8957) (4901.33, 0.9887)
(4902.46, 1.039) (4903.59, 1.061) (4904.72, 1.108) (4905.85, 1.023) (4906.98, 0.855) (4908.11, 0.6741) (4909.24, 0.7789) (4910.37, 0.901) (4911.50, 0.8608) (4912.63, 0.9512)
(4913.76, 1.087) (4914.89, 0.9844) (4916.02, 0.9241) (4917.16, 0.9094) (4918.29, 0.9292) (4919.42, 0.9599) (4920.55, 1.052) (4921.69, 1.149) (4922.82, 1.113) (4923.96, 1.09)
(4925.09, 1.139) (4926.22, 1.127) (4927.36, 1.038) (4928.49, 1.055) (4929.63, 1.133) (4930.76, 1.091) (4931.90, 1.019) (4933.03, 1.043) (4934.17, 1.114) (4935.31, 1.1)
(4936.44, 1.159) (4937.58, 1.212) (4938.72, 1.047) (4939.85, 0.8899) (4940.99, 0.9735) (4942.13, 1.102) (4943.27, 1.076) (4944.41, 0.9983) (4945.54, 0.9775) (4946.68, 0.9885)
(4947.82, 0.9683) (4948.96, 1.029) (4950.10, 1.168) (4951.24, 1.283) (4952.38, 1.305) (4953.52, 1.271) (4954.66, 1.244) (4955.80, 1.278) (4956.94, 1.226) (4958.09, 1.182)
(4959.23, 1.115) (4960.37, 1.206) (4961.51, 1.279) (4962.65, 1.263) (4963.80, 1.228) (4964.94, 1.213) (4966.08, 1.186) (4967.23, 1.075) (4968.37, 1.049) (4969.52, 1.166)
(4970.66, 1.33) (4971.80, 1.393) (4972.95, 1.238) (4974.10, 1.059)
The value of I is 53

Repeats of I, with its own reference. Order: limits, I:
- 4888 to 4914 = -14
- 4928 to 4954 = -4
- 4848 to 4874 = -20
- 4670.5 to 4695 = 81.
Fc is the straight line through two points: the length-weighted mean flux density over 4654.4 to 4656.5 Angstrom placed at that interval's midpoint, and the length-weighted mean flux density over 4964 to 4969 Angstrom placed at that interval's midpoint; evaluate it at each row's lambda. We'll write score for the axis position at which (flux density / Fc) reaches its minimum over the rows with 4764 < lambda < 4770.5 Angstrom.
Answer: 4769.95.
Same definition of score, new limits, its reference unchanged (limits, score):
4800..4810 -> 4801.91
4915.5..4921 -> 4917.16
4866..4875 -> 4870.95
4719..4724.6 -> 4720.78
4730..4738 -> 4733.85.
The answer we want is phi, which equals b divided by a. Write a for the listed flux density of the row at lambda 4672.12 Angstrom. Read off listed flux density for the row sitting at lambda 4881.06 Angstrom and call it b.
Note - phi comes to 1.04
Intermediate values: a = 0.7788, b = 0.8065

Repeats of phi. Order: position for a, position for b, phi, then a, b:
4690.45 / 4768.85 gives 0.92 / 1.017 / 0.9348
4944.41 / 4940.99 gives 0.98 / 0.9983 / 0.9735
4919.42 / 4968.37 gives 1.09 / 0.9599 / 1.049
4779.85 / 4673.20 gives 1.05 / 0.8189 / 0.8563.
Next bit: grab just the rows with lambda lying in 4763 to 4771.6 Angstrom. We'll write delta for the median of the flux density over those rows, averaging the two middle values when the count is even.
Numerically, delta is 0.95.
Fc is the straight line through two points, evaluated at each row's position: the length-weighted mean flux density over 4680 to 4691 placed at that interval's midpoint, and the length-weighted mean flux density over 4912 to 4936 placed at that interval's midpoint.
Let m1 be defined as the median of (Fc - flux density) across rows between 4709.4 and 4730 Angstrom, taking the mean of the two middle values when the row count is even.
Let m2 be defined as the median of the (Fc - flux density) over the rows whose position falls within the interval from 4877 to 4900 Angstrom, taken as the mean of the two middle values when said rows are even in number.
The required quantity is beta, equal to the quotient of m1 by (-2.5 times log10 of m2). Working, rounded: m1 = -0.052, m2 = 0.135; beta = -0.024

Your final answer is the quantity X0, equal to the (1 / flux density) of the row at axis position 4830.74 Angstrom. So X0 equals 1.25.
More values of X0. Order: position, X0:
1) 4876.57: 1.10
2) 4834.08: 1.17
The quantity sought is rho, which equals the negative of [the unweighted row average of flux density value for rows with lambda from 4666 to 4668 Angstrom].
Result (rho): -0.894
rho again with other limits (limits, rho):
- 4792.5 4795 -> -0.809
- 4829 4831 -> -0.816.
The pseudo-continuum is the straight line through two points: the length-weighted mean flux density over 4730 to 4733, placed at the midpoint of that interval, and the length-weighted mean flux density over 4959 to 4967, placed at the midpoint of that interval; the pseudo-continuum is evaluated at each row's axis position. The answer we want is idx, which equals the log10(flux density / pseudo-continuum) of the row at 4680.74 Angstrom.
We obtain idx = 0.00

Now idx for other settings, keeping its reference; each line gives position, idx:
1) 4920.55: -0.05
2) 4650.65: 0.06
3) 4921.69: -0.01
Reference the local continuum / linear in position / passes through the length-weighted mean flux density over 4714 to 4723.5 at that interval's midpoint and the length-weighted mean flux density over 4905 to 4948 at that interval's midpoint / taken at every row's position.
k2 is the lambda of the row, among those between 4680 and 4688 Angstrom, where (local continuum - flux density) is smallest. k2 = 4683.97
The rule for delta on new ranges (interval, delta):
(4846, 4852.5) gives 0.87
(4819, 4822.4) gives 0.91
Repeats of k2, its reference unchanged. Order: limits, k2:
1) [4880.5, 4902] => 4888.93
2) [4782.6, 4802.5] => 4787.56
